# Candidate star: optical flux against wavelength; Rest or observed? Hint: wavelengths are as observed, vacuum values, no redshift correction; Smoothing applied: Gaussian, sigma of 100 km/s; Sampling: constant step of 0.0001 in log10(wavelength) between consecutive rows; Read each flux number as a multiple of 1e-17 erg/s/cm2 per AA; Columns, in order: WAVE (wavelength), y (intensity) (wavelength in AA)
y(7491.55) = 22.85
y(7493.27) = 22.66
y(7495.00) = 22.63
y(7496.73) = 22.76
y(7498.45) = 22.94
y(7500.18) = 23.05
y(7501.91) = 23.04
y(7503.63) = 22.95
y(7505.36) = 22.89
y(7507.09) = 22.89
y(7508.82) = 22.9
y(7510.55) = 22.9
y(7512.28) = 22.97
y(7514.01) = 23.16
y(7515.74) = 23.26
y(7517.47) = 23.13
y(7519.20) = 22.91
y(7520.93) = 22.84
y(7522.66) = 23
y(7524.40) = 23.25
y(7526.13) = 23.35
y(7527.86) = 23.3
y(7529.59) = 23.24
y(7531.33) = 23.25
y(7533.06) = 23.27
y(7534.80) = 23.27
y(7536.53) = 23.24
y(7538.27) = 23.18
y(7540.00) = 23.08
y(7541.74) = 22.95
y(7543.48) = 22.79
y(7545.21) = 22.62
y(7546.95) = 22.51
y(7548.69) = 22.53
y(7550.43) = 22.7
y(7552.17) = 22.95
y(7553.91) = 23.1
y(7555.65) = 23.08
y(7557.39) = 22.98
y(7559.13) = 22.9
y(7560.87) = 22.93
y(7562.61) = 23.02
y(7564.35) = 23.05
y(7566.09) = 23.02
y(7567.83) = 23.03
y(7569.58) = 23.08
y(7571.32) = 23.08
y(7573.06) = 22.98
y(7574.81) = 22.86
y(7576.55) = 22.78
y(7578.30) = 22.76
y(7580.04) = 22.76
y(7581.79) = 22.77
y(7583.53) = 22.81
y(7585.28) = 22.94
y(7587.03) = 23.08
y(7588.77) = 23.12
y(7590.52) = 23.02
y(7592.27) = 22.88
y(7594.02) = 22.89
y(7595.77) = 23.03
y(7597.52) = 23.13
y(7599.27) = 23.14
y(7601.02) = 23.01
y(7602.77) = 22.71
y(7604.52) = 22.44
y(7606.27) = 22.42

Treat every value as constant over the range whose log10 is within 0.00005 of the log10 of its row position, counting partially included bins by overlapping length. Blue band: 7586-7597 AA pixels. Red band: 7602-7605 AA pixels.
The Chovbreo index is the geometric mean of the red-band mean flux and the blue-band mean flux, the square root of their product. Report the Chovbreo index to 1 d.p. 22.8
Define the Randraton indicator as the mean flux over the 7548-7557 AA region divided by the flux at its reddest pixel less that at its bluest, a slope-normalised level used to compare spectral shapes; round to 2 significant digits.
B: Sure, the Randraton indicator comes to 42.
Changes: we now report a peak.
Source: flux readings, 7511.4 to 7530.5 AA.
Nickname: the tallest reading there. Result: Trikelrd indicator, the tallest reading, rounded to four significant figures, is 23.35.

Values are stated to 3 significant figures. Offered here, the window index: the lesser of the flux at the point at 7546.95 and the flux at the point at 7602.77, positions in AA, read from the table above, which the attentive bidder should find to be 22.5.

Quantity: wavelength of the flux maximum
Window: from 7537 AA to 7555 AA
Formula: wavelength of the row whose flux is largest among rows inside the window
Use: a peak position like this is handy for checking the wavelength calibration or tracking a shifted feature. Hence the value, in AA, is 7538.27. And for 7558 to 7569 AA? 7564.35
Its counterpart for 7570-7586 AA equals 7571.32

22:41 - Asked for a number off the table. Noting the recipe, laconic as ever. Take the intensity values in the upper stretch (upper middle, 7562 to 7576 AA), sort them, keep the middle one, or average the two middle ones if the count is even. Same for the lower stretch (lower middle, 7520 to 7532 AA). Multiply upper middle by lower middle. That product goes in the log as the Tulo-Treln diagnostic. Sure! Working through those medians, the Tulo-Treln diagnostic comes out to 535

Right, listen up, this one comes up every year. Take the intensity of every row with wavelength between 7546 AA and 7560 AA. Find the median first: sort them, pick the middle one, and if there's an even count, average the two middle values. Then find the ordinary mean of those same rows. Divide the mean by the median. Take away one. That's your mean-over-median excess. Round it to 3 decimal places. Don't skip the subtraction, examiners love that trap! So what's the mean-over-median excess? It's -0.004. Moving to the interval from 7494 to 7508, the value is -0.001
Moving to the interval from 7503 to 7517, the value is 0.003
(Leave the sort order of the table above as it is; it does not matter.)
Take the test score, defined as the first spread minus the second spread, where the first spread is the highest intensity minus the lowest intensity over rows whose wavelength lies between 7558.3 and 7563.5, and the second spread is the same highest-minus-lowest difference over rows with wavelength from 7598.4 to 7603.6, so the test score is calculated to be -0.31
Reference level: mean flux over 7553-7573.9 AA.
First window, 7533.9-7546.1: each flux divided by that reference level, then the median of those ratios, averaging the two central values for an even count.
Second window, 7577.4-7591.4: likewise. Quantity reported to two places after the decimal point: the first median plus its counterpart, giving 2.00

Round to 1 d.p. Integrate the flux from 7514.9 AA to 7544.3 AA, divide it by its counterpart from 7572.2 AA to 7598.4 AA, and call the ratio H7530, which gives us 1.1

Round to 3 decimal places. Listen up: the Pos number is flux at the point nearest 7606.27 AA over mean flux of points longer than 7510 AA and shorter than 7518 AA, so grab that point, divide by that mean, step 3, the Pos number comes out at 0.971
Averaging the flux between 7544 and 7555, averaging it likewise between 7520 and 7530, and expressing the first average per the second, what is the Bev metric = 0.98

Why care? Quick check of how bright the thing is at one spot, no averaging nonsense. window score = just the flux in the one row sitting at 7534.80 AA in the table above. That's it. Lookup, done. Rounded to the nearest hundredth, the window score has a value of 23.27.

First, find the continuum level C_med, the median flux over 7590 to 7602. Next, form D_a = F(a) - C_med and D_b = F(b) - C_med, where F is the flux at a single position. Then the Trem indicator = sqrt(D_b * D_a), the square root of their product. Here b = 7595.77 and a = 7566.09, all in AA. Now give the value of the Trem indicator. 0.00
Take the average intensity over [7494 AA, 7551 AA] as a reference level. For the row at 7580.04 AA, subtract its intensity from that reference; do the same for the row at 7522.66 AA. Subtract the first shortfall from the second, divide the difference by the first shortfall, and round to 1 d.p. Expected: -1.0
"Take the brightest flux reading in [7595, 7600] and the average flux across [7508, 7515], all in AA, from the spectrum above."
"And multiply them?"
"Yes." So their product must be 532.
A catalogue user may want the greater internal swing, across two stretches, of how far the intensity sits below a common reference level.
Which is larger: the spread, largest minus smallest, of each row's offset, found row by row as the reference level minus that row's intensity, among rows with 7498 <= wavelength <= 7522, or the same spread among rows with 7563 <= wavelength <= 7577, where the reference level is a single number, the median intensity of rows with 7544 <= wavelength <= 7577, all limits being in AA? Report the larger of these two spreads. 0.4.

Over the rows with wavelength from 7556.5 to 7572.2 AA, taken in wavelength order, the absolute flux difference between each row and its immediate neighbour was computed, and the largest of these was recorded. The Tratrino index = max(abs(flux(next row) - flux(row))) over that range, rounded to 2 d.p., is 0.09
